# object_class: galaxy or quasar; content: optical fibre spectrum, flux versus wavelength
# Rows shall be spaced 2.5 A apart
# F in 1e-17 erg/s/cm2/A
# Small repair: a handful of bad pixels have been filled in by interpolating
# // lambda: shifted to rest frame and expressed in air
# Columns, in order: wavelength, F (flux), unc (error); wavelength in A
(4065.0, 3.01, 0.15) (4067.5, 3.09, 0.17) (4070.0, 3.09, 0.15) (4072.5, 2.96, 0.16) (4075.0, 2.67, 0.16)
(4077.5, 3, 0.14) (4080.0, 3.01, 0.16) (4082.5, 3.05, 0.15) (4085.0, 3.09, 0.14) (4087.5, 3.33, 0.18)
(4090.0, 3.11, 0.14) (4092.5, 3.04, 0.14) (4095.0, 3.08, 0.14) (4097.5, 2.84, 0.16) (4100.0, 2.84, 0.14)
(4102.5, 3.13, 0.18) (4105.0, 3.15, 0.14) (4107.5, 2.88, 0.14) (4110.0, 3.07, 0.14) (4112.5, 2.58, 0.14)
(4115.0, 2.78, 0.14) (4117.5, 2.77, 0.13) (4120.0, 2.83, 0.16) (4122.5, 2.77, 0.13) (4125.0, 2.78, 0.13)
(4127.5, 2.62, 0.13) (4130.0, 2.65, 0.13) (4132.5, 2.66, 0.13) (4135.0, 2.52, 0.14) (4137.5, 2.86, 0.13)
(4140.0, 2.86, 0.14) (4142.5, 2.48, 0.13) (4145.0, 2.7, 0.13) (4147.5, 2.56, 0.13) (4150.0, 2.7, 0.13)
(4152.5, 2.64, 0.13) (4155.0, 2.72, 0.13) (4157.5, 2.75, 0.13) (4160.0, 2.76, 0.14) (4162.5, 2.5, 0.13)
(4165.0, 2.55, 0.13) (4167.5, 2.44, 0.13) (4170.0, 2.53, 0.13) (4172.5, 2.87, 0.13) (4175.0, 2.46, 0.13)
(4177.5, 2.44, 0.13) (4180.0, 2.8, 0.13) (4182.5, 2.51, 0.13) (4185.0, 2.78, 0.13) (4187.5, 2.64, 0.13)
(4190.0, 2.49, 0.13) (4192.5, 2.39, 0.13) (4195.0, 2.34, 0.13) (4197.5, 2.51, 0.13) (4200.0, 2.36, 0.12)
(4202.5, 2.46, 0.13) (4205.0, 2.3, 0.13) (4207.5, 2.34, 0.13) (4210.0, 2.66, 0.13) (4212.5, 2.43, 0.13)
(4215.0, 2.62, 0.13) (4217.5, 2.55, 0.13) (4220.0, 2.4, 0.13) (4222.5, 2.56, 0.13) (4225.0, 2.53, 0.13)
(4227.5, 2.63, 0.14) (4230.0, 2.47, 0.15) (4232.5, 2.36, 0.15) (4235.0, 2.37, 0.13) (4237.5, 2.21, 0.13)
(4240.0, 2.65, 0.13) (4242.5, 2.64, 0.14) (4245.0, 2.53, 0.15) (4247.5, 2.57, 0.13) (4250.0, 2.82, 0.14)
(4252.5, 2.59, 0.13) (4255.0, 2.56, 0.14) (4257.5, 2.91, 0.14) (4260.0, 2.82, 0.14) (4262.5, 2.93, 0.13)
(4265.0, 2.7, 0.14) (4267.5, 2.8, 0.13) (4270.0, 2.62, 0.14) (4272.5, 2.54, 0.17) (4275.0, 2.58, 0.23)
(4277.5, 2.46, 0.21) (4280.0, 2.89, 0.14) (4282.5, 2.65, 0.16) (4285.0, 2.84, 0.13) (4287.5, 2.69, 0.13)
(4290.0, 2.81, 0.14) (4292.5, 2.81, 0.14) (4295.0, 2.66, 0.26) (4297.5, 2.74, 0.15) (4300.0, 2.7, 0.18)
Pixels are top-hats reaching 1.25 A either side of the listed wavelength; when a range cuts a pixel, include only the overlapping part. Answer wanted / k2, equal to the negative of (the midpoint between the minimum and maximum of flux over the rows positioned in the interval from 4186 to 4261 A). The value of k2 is -2.56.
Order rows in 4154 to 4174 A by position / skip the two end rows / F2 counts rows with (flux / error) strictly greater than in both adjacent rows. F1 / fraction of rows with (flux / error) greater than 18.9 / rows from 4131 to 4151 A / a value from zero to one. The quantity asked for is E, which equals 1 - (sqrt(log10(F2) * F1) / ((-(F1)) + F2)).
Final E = 0.54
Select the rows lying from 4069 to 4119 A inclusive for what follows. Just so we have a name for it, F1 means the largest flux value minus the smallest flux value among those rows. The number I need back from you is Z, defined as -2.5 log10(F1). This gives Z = 0.31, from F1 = 0.75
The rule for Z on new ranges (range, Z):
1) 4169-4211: 0.61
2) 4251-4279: 0.82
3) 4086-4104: 0.77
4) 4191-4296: 0.36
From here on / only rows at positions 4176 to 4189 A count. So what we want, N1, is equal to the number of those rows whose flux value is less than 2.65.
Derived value 3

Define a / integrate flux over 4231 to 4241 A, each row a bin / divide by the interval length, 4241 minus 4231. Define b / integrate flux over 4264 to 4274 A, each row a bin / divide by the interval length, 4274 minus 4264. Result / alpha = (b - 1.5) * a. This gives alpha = 2.8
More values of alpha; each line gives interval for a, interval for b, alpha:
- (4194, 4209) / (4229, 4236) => 2.1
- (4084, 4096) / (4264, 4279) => 3.5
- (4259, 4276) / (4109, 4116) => 3.5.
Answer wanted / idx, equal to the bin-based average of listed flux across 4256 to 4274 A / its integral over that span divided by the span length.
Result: 2.75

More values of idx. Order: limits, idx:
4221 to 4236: 2.49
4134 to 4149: 2.67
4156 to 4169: 2.60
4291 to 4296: 2.74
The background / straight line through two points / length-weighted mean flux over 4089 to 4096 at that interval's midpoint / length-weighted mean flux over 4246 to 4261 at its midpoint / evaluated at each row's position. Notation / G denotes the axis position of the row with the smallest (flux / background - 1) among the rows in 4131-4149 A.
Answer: 4142.5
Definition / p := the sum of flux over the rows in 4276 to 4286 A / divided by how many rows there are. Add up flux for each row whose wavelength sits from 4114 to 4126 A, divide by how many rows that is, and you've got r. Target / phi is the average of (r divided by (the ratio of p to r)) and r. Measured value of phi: 2.8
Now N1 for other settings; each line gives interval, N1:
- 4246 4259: 3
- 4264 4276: 3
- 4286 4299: 0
